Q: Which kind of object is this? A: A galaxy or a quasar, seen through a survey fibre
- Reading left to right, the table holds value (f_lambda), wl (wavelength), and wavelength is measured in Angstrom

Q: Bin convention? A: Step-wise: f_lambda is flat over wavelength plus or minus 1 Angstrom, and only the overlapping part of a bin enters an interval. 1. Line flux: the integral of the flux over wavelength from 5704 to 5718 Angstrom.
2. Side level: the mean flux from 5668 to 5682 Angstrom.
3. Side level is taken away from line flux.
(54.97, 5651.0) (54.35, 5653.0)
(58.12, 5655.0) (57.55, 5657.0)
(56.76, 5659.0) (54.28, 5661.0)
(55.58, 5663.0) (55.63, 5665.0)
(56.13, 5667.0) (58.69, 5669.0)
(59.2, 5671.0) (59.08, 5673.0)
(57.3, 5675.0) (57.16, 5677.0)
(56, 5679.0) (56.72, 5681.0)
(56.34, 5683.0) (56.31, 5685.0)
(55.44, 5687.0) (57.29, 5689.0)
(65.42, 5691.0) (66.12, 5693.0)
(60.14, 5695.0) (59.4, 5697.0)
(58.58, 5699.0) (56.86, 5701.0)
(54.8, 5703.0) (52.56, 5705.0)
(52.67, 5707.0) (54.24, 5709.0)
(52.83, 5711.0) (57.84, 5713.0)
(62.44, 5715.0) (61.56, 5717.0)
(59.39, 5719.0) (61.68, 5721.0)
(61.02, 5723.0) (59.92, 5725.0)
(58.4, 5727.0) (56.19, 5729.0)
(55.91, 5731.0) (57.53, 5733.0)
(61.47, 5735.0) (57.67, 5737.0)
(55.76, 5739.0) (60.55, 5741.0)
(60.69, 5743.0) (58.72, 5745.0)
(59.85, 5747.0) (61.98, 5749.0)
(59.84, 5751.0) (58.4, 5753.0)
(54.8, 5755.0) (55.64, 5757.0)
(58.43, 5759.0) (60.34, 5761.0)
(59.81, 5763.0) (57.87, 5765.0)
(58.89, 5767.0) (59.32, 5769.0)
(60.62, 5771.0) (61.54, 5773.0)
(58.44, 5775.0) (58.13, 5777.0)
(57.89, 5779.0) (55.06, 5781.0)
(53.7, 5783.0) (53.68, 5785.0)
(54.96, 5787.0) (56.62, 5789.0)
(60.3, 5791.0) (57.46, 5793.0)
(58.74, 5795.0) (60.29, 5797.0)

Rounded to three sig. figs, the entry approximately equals 731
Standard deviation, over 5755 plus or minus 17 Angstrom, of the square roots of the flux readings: 0.13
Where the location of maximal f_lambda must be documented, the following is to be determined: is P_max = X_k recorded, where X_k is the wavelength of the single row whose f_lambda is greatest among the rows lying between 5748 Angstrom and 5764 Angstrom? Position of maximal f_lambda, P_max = 5749.0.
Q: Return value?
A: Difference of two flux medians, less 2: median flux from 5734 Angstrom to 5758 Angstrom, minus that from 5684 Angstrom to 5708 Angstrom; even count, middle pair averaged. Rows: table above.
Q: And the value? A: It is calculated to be 0.2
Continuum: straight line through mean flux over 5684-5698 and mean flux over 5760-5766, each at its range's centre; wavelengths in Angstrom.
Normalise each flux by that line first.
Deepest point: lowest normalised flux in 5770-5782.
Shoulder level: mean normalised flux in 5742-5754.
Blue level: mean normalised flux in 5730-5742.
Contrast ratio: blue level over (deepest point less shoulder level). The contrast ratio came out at -13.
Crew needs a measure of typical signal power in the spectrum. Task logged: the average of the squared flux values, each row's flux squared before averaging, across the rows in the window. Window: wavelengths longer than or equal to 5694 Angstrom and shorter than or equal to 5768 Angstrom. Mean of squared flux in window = 3398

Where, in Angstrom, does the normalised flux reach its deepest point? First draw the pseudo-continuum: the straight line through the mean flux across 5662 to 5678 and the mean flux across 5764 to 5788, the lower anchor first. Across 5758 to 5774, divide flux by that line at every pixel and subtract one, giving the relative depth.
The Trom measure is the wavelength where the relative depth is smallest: 5765.0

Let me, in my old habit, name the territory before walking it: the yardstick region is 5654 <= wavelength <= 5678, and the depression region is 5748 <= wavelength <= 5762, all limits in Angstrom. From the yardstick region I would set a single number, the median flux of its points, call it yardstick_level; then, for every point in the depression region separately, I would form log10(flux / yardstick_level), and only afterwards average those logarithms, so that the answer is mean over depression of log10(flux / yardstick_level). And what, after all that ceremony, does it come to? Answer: 0.0091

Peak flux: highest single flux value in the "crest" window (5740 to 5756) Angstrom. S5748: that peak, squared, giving 3842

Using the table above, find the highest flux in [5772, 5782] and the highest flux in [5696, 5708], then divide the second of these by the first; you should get 0.97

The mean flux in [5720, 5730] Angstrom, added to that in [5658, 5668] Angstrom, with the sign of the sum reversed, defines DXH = -115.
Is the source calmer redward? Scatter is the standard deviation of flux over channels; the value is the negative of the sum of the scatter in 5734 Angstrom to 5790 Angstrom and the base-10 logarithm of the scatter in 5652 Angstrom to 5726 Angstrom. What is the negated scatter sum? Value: -2.9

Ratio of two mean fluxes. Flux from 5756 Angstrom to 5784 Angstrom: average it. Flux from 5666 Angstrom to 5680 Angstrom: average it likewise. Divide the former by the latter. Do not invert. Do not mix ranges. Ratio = 1.01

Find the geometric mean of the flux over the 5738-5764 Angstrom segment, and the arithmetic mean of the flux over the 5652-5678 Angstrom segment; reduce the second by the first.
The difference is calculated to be -1.9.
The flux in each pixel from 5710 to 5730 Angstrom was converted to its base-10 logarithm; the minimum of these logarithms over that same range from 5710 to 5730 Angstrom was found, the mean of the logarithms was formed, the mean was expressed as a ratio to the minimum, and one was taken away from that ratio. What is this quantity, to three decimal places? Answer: 0.028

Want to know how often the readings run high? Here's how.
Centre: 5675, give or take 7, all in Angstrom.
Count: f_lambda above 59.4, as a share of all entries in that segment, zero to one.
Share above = 0.0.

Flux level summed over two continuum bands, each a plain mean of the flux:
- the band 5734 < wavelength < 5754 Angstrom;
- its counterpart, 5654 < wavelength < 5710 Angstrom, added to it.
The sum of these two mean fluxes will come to 117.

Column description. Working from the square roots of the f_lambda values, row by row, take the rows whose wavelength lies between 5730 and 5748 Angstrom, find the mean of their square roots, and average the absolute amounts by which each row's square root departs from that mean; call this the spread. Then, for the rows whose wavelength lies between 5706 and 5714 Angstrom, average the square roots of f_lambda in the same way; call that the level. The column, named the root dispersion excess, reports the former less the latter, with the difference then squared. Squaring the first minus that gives 52.7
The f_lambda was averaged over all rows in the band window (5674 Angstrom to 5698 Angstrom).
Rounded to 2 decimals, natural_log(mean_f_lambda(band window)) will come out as 4.07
